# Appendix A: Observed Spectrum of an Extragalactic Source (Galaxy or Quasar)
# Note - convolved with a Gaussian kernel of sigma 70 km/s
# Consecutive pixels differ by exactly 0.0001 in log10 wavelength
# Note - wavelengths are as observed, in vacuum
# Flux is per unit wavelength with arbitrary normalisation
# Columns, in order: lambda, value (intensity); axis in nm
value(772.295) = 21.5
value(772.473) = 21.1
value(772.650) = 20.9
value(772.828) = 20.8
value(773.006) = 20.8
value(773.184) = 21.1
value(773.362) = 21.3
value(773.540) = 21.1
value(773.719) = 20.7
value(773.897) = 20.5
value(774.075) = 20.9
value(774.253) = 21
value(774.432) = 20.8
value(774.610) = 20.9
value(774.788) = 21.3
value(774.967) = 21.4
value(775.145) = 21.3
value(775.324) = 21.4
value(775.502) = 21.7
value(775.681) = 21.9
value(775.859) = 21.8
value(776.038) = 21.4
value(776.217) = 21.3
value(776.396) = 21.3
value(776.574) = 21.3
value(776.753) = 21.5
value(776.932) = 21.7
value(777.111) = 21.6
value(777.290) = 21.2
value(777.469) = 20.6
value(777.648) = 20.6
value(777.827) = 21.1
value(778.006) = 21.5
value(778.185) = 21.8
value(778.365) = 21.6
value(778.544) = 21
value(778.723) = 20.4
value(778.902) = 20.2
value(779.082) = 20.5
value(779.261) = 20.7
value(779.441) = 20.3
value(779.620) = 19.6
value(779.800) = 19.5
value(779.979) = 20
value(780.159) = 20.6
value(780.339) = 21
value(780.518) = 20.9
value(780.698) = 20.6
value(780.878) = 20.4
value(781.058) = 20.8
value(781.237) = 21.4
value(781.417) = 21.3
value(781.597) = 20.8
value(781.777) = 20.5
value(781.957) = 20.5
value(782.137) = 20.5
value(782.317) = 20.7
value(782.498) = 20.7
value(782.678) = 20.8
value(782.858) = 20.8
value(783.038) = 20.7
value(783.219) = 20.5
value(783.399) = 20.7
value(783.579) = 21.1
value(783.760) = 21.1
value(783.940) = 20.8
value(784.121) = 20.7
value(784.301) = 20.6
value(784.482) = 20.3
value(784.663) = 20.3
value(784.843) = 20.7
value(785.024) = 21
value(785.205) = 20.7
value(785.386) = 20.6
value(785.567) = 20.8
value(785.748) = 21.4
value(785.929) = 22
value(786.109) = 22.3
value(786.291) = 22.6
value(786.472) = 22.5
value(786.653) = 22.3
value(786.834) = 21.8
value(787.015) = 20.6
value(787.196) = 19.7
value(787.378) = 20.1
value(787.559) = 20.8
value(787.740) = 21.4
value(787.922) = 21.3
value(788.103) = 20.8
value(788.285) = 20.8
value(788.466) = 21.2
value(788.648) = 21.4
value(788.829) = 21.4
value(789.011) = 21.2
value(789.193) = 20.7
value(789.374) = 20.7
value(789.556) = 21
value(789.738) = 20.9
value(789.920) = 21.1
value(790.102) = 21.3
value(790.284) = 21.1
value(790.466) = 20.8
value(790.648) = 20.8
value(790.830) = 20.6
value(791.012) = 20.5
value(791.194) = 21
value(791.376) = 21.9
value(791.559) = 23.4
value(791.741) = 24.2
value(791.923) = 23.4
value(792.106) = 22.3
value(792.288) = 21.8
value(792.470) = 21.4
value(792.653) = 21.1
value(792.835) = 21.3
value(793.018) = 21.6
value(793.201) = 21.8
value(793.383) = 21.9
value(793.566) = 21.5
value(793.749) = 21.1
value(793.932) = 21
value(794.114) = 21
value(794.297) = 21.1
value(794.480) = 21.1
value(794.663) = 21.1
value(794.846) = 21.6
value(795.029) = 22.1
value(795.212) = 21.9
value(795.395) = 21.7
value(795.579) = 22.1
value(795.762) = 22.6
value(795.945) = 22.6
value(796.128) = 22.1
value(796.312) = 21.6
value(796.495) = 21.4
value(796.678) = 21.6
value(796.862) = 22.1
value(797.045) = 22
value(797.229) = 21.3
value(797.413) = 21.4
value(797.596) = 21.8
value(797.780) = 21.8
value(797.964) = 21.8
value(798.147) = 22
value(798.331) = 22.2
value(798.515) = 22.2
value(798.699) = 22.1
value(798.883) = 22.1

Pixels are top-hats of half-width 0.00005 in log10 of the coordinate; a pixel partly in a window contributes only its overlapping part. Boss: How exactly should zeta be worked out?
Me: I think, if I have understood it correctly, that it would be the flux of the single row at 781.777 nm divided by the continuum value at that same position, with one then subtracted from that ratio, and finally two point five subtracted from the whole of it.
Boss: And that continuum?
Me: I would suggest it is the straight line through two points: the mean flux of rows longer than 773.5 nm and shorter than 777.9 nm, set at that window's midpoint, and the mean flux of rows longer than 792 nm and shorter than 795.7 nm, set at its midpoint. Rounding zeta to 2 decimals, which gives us -2.54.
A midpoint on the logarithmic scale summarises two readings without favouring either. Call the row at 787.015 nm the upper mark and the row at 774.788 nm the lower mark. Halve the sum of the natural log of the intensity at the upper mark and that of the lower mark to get 3.04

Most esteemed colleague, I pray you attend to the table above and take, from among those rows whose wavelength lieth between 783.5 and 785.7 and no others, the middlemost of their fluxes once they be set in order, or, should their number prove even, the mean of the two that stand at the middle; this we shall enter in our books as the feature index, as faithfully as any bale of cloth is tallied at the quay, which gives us 20.7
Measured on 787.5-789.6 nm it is 21.1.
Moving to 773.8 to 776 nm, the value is 21.3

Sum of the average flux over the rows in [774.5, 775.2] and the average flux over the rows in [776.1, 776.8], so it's 42.6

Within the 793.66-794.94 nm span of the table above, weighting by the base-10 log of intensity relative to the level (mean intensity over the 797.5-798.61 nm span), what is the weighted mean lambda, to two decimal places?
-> 794.24 nm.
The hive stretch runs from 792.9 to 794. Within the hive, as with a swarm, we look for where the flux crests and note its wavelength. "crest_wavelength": 793.383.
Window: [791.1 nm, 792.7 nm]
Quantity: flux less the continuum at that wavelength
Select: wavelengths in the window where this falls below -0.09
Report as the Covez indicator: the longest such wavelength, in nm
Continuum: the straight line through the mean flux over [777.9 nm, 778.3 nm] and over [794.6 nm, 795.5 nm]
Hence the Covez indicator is 792.653 nm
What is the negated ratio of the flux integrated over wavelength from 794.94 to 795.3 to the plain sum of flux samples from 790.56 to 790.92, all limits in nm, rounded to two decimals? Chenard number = -0.19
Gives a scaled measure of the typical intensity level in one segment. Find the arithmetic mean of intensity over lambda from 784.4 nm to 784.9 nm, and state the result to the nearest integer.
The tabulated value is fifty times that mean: 1022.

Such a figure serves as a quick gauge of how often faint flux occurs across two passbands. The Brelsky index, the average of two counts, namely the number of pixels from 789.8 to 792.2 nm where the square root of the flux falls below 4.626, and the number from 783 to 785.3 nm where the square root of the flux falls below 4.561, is 9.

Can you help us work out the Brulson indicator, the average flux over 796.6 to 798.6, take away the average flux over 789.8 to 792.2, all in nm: 0.1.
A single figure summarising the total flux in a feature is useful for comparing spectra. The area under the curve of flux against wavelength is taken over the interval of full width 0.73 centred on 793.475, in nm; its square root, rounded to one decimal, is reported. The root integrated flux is 4.0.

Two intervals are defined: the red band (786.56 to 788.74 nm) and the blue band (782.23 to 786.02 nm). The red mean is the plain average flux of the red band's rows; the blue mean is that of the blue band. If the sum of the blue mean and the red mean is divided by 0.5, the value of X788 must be 83.7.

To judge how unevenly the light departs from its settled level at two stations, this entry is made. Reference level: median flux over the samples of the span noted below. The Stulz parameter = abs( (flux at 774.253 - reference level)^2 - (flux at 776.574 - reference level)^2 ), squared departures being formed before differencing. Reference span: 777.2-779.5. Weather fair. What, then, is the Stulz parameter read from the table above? 0.3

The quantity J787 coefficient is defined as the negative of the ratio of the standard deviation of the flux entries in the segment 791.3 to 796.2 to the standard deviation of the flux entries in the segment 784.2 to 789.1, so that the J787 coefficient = -1.1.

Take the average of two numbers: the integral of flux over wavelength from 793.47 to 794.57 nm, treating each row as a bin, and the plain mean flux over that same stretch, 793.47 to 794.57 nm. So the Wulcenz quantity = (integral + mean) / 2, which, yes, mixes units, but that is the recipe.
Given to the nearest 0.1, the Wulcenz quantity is 22.2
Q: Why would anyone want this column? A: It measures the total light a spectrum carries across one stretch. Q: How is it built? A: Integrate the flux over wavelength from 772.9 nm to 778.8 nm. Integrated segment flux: 125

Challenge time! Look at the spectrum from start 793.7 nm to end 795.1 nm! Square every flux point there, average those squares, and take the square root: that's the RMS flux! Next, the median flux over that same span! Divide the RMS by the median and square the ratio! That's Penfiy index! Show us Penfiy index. 1.02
